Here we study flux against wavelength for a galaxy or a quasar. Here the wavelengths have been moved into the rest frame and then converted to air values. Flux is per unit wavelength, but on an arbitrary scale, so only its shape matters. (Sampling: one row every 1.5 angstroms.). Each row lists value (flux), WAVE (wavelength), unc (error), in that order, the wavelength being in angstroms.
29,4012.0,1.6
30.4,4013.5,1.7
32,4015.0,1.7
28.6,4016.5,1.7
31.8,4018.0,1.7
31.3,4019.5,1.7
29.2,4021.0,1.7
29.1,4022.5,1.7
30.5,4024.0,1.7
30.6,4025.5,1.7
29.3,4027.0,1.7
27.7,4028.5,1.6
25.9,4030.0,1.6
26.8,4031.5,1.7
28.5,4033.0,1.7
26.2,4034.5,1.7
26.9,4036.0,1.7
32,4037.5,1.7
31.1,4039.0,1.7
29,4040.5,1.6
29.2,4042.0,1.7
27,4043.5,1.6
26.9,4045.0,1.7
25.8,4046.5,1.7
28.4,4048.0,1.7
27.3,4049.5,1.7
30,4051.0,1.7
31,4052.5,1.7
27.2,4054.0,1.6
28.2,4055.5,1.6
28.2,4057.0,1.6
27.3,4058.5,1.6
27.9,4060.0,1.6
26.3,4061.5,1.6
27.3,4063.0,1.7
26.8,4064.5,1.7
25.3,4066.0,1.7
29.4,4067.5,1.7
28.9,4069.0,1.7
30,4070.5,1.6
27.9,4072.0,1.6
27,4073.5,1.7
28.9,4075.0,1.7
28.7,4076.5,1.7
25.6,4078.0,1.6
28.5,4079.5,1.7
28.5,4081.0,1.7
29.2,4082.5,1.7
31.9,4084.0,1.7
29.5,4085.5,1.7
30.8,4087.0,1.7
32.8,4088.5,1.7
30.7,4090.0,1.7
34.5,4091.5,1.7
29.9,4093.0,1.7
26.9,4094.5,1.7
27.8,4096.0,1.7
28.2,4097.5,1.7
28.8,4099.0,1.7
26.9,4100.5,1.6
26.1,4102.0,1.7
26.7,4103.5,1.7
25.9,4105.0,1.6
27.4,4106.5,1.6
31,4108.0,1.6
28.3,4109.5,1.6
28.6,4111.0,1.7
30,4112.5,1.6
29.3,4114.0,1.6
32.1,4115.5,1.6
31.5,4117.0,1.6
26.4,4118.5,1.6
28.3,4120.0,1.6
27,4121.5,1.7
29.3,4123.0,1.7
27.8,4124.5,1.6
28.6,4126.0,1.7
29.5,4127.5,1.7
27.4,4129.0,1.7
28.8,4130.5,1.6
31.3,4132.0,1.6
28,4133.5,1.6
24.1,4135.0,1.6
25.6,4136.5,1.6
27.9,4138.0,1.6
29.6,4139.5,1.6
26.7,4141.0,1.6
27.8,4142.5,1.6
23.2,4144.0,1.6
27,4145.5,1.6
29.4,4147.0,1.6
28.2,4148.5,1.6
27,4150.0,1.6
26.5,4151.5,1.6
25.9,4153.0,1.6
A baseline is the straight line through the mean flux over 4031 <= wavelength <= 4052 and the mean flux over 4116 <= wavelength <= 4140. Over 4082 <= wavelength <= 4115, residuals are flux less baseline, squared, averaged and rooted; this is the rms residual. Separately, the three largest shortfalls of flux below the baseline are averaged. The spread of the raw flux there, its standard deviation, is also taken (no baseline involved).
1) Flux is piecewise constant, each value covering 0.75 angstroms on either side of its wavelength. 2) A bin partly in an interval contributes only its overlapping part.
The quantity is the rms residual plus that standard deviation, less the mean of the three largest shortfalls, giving 2.5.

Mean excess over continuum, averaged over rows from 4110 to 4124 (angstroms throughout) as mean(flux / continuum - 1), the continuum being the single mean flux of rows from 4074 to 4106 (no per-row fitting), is 0.009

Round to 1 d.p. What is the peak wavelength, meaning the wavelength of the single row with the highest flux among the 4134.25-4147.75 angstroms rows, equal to 4139.5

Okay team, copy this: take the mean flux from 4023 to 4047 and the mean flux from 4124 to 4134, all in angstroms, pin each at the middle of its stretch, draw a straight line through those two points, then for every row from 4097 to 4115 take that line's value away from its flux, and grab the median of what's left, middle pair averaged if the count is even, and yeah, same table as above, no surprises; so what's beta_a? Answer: -0.4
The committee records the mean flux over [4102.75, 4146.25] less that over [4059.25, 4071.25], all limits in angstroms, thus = 0.37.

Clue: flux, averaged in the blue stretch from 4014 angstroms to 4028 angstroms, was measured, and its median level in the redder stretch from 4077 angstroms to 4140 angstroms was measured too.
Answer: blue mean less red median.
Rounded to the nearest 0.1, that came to 1.7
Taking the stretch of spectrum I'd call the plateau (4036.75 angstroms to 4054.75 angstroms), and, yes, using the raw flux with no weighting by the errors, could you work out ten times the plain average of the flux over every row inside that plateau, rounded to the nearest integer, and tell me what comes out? 287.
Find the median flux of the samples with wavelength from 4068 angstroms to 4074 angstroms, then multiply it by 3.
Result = 85.2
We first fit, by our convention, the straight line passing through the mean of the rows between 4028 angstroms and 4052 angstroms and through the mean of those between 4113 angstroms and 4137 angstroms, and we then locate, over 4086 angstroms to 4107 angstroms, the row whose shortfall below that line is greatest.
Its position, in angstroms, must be 4105.0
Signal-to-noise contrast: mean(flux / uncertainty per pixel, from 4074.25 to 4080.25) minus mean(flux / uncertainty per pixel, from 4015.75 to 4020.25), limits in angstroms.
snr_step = -1.3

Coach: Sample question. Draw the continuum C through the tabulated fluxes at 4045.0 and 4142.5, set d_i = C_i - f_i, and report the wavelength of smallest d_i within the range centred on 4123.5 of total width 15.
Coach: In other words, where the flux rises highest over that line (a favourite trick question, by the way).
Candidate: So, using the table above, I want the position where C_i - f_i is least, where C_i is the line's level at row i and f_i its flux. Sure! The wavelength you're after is 4117.0 angstroms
